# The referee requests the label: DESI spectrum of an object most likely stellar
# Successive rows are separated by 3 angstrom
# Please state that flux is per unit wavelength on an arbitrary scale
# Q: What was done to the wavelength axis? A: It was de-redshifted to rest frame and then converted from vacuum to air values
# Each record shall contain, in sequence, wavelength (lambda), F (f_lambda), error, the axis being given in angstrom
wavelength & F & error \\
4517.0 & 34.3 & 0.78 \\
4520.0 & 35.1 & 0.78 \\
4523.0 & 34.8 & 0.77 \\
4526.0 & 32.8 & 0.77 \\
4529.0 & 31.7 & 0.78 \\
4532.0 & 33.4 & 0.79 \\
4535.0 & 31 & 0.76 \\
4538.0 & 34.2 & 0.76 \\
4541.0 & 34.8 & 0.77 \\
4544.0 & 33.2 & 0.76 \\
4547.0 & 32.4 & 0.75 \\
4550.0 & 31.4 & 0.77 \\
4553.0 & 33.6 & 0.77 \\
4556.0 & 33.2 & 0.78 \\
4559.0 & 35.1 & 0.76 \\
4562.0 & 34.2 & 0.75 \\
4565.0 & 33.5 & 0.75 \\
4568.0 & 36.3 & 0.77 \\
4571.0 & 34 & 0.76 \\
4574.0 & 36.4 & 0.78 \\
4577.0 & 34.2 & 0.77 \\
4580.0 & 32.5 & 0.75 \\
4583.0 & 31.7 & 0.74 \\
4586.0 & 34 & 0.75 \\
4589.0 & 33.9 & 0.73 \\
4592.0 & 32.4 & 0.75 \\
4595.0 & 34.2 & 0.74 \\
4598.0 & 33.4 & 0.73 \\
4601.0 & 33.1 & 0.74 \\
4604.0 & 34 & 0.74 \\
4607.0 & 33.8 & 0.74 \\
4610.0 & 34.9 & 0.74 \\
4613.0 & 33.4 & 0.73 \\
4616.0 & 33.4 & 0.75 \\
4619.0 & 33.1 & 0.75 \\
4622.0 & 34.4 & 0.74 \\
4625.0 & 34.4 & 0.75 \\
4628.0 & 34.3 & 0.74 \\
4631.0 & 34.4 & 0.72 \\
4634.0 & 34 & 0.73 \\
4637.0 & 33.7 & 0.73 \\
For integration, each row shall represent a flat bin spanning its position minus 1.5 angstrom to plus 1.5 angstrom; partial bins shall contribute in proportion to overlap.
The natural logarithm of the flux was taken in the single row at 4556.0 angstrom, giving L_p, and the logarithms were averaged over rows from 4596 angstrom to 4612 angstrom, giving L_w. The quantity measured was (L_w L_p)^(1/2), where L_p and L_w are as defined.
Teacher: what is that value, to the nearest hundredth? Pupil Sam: 3.51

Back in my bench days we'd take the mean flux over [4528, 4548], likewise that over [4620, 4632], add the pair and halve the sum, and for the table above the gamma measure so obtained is 33.7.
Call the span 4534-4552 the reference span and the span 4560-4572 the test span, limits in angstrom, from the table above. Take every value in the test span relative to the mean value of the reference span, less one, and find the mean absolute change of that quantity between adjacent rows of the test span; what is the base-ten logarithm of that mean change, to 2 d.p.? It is -1.23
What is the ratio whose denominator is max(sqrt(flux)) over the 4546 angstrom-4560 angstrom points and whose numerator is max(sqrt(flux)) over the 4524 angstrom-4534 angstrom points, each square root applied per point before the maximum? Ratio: 0.98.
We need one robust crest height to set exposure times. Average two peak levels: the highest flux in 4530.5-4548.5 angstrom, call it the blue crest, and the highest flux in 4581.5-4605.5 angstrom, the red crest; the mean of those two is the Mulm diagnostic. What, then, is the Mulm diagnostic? 34.5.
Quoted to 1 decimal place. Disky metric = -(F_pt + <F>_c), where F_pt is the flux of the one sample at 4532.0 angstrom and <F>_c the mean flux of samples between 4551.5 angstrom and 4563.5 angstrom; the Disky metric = -67.4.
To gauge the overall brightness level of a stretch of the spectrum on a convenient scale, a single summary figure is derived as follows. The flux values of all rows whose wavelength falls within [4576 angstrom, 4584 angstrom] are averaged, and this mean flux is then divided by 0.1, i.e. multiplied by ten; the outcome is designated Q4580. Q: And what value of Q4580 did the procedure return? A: 328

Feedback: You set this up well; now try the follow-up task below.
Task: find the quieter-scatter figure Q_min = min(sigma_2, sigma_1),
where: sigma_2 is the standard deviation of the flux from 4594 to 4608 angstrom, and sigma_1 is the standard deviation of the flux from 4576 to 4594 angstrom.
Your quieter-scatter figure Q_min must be 0.4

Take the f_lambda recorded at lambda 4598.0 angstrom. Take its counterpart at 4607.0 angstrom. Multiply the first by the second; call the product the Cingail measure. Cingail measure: 1129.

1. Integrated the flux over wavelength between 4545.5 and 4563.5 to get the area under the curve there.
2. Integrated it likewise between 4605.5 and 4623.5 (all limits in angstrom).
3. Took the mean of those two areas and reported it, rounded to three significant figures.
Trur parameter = 604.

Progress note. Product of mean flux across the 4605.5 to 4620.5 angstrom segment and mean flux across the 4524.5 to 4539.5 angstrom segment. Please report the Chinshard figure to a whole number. 1100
